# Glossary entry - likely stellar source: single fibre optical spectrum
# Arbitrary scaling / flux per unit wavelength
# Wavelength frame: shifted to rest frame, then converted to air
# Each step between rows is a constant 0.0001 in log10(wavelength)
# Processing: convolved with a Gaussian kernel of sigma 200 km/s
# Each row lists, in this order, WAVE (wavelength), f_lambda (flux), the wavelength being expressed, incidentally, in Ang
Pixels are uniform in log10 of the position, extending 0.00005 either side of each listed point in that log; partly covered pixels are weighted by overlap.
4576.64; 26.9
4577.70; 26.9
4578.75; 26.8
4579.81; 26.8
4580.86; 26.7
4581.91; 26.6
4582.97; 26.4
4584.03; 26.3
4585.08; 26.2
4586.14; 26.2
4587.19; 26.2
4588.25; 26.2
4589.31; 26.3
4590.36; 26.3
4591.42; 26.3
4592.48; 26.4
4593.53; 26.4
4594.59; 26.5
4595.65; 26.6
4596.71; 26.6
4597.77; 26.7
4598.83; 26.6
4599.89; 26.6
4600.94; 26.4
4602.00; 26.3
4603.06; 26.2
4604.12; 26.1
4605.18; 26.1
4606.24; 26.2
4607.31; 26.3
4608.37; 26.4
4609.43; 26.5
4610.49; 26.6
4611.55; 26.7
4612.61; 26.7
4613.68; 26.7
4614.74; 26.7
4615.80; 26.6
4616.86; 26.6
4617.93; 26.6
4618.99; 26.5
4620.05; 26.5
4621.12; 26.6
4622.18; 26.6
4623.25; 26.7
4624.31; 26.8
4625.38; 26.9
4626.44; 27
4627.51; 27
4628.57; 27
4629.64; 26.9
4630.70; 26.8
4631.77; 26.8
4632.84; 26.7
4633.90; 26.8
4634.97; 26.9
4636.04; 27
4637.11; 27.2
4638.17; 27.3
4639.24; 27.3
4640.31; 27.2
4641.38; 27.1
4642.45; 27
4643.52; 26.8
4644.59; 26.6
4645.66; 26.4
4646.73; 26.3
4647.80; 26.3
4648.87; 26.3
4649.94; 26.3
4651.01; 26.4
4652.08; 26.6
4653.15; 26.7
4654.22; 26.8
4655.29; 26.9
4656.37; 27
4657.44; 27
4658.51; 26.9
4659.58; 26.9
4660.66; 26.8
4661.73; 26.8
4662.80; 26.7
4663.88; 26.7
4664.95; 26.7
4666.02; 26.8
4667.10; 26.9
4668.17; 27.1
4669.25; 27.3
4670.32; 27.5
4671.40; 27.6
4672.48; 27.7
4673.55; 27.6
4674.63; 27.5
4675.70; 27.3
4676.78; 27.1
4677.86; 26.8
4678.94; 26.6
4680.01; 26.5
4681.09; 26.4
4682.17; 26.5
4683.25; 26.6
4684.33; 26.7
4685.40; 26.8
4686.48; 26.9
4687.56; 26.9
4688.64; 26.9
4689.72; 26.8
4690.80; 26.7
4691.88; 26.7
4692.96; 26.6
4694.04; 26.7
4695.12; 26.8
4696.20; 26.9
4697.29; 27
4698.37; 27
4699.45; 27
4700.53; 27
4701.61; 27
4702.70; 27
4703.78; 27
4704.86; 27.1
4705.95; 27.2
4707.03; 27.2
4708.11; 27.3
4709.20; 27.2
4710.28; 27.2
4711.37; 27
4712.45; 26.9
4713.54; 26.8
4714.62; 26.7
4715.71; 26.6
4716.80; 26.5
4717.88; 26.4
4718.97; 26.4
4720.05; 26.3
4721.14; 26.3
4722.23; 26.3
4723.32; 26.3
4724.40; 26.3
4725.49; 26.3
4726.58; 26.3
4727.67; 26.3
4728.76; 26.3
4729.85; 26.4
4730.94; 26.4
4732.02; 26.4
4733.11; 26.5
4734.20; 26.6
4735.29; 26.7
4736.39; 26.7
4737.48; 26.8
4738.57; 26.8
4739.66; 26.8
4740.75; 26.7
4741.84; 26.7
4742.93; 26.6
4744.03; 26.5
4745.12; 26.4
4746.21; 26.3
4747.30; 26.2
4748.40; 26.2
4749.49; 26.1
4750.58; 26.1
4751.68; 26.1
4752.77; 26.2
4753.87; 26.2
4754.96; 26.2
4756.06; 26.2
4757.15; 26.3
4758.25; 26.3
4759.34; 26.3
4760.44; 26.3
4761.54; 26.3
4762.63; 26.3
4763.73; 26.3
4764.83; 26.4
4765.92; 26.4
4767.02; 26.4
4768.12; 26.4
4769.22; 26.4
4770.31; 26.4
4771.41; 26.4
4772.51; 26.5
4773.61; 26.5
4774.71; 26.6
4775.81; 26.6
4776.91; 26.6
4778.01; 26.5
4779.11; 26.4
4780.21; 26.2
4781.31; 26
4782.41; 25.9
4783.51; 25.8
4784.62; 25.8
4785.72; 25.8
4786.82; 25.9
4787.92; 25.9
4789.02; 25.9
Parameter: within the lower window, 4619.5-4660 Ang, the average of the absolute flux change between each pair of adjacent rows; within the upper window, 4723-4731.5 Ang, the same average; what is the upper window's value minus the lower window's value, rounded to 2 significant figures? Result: -0.072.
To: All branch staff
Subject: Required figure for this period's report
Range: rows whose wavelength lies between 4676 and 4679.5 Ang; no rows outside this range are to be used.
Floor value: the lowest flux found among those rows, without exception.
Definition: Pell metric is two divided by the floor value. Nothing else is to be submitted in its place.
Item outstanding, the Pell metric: 0.0752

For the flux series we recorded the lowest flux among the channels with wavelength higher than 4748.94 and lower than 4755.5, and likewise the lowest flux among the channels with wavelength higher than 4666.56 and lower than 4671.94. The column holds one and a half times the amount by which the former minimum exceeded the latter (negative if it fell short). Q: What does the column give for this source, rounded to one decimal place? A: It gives -1.2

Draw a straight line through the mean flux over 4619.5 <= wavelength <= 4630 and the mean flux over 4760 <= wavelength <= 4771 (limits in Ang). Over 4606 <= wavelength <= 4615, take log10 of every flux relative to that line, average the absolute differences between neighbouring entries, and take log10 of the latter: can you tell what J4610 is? -2.97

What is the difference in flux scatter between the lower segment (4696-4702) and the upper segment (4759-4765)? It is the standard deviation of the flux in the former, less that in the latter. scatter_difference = 0.00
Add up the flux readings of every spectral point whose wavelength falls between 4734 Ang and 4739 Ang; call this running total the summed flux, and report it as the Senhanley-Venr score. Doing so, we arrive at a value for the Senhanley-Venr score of 134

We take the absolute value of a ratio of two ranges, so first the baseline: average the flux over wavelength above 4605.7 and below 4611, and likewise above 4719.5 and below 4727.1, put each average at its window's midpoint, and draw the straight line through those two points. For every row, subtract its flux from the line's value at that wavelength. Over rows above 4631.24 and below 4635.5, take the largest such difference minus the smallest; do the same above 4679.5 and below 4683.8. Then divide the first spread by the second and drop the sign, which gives 1.00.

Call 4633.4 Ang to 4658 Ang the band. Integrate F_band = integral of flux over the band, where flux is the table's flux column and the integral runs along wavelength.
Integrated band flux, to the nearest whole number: 659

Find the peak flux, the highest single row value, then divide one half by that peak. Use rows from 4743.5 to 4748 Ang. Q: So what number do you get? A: 0.0189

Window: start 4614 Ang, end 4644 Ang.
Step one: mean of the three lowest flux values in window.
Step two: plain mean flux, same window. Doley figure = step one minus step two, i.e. -0.32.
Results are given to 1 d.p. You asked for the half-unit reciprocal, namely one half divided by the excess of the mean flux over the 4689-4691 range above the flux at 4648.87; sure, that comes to 1.1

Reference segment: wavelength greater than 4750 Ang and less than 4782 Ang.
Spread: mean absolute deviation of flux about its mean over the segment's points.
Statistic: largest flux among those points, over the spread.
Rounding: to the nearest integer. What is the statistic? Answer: 218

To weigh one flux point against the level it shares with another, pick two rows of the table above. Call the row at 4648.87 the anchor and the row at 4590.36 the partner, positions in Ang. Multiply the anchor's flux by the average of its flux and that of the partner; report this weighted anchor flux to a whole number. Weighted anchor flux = 692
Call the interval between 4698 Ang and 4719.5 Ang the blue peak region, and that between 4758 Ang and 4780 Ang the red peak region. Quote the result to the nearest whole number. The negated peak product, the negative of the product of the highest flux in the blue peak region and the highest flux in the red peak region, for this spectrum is -726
